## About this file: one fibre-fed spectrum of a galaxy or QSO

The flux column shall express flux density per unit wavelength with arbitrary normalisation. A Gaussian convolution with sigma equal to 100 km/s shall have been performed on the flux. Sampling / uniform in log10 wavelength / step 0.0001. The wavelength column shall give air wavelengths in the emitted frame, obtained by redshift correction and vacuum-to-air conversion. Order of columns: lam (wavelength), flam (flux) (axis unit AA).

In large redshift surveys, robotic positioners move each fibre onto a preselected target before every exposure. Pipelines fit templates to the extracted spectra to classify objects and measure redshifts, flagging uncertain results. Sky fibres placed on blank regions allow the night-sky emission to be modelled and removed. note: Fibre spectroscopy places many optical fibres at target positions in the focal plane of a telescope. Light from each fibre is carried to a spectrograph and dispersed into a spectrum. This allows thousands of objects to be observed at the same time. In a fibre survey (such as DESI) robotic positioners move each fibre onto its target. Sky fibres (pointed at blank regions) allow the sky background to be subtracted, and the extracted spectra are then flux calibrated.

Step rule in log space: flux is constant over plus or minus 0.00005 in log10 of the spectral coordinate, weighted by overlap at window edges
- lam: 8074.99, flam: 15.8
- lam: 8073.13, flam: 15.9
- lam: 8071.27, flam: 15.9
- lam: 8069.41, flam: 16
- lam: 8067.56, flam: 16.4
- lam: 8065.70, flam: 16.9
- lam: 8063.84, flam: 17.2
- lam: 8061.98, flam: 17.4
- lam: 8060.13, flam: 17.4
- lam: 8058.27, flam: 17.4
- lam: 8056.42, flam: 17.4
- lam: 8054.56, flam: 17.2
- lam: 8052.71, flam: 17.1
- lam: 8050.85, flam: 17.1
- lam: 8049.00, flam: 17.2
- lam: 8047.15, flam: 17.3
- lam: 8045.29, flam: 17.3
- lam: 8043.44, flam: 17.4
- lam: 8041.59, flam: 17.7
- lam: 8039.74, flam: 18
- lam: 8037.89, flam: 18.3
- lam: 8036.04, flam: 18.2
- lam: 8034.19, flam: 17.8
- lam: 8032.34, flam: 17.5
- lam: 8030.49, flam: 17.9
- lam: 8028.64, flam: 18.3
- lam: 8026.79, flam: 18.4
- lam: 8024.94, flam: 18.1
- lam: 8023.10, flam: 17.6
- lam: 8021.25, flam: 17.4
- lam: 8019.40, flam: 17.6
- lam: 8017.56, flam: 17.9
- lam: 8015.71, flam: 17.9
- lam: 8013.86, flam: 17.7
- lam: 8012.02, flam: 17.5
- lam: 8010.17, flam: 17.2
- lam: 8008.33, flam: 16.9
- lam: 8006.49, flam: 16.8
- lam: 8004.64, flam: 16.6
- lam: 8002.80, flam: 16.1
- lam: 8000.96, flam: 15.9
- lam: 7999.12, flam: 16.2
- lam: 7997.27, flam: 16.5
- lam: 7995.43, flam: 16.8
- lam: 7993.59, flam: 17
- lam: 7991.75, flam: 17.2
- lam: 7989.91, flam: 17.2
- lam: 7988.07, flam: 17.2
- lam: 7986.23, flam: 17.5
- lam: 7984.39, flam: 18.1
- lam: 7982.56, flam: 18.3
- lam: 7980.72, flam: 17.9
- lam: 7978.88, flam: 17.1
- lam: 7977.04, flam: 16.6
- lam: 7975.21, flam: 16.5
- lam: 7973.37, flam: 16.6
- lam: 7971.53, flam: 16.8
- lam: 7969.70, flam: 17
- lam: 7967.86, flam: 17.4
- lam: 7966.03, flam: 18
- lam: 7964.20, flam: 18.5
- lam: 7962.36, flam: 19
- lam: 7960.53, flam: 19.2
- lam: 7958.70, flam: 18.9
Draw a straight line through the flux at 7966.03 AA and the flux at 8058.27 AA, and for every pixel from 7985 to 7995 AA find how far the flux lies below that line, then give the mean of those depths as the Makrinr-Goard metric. 0.62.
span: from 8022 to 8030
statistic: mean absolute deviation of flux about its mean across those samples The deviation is 0.25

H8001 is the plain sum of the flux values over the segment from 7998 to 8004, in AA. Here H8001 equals 48.2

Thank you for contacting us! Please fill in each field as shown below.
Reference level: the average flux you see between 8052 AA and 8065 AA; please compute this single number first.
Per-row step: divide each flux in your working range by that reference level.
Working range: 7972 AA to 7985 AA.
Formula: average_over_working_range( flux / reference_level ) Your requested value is 1.00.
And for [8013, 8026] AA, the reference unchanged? 1.03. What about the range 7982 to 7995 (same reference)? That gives 1.01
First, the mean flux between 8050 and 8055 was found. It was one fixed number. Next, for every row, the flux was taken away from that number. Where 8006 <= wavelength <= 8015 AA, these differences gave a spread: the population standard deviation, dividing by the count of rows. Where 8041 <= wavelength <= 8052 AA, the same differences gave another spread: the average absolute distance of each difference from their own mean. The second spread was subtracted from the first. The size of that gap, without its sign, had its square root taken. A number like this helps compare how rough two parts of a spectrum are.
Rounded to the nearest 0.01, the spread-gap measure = 0.45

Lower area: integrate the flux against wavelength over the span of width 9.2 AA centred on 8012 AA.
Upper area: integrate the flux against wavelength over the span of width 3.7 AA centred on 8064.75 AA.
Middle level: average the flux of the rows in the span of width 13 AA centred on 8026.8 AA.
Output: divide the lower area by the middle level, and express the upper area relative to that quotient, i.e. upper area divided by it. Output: 7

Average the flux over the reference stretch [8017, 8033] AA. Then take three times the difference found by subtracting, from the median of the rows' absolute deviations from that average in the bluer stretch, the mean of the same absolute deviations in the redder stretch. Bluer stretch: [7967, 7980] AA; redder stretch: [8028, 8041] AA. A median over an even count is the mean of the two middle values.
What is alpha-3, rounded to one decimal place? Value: 2.4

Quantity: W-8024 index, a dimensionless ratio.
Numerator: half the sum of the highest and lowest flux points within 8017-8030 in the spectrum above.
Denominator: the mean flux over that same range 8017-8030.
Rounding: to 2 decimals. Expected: 1.00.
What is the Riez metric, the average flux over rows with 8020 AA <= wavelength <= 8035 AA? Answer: 17.9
